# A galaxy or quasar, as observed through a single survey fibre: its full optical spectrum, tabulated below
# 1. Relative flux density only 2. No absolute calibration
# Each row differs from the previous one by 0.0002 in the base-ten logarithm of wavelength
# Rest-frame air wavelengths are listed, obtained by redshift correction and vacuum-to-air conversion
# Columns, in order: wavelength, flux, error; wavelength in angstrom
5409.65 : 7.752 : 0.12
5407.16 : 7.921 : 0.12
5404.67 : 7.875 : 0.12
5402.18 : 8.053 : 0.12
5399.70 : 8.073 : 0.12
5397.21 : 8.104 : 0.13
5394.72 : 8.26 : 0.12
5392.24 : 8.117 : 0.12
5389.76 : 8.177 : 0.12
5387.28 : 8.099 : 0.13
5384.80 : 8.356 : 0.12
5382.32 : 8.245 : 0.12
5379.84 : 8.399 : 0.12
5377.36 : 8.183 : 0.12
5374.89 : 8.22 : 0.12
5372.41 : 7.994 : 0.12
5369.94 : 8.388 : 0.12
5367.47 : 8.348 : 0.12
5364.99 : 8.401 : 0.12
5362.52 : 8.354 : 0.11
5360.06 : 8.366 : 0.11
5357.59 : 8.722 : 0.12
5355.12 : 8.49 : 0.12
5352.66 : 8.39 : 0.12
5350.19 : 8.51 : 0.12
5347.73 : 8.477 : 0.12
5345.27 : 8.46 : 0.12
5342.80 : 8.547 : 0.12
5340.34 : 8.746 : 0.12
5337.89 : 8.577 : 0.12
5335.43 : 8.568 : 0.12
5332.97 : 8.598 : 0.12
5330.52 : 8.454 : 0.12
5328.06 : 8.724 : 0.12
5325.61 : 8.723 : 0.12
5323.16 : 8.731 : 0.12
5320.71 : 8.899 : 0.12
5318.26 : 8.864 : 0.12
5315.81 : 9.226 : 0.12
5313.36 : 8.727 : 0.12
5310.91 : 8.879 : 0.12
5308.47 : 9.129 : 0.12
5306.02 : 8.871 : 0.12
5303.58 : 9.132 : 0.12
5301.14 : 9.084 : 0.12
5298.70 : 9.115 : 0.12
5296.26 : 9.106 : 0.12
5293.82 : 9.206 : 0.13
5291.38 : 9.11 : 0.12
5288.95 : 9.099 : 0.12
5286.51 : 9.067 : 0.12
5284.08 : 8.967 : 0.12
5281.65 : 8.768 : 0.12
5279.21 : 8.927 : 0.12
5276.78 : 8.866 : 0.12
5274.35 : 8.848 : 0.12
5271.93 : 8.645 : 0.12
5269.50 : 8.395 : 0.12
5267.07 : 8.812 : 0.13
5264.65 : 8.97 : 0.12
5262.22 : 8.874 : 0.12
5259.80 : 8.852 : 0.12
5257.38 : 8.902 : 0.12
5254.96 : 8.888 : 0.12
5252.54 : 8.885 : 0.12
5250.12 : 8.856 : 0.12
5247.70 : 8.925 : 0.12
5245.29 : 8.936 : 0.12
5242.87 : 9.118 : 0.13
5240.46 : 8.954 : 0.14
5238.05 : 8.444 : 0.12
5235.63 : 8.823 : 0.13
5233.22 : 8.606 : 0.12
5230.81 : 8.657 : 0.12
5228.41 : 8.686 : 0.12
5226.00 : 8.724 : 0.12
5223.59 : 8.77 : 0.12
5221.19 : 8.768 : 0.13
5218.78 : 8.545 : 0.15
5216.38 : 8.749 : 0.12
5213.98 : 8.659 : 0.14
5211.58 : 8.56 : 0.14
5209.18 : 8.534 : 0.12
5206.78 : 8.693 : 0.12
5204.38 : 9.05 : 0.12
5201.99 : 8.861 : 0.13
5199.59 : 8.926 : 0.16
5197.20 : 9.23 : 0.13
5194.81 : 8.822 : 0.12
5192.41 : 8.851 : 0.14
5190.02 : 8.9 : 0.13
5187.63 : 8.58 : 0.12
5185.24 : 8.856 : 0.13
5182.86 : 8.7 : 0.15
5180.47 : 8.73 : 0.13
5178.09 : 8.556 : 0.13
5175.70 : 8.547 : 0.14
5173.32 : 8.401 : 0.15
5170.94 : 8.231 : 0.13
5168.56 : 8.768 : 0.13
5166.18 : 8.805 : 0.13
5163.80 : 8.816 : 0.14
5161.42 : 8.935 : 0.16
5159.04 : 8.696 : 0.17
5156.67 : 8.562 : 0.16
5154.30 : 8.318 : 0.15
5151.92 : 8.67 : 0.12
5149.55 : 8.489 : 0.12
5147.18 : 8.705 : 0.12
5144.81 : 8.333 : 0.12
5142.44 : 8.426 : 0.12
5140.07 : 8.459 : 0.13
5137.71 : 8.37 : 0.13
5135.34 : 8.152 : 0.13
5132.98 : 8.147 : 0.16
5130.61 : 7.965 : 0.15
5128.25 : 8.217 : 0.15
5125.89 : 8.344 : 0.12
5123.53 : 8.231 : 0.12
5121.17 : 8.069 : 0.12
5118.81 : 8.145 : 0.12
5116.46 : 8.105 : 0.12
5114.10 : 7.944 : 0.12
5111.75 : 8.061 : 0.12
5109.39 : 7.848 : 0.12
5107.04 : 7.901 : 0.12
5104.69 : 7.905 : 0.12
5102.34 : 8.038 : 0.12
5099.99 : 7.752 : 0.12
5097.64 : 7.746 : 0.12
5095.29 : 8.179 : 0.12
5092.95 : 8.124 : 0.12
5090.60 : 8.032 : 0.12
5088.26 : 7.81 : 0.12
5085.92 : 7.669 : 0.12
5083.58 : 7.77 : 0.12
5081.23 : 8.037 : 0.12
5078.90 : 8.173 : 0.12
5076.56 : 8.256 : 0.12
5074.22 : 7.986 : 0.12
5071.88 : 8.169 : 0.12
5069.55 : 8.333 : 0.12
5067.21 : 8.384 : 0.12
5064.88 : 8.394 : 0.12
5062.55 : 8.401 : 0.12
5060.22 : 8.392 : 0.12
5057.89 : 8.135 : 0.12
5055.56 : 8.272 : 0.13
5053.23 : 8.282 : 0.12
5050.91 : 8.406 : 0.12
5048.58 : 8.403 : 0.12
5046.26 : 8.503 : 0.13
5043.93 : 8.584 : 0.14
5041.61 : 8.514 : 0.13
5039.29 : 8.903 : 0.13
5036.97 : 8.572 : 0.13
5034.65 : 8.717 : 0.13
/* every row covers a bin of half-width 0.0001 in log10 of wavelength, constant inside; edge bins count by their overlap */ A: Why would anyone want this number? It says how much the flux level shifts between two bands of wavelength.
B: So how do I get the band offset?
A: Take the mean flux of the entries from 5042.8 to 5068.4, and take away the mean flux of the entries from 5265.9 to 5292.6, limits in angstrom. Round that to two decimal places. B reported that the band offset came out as -0.49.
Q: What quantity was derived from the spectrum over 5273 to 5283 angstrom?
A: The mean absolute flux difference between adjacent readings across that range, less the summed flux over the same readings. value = -35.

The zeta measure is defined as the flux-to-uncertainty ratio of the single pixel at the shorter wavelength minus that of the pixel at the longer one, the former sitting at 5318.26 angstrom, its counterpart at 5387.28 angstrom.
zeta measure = 12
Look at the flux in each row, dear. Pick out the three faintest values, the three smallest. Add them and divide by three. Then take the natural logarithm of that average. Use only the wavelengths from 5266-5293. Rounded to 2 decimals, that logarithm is 2.15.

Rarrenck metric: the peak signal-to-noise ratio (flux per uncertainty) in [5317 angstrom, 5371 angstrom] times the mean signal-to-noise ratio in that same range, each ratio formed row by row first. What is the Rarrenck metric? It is 5470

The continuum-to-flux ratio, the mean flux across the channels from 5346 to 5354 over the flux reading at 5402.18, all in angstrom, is 1.05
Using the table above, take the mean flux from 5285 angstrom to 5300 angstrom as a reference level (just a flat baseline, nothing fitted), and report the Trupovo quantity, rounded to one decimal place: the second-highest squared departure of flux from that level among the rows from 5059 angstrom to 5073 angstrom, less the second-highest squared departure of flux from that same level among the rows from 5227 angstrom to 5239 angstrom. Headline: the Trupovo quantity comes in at 0.4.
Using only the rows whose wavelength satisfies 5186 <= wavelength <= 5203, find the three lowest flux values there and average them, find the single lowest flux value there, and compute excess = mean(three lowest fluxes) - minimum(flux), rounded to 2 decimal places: 0.17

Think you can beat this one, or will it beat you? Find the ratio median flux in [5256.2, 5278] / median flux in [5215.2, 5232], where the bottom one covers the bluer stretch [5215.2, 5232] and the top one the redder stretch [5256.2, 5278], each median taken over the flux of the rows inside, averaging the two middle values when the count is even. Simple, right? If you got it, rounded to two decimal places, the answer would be 1.01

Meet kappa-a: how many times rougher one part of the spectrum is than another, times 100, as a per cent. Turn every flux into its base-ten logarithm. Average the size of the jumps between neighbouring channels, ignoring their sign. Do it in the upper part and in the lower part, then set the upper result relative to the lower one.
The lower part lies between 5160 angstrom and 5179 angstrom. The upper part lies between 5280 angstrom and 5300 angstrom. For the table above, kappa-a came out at 50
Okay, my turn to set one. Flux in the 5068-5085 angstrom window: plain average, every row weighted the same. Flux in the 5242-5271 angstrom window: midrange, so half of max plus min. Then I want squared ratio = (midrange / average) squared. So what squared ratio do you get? 1.17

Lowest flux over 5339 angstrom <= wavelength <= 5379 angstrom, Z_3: 7.994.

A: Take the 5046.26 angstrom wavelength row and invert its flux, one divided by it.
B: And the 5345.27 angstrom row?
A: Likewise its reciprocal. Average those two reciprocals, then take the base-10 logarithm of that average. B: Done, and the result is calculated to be -0.928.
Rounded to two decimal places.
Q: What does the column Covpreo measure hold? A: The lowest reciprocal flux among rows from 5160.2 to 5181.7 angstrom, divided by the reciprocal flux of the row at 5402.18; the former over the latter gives 0.90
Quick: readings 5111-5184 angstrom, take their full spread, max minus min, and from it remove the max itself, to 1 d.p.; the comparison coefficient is -7.9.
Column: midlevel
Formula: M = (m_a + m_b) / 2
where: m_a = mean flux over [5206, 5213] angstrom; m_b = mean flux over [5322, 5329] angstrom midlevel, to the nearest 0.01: 8.66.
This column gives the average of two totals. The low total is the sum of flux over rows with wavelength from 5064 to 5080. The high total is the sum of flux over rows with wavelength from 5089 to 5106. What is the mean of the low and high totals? 57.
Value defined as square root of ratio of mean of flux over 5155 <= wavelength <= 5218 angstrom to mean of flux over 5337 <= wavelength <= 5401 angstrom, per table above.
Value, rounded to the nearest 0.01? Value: 1.02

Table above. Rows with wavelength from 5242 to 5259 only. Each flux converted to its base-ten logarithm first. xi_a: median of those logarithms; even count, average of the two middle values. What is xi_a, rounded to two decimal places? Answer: 0.95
